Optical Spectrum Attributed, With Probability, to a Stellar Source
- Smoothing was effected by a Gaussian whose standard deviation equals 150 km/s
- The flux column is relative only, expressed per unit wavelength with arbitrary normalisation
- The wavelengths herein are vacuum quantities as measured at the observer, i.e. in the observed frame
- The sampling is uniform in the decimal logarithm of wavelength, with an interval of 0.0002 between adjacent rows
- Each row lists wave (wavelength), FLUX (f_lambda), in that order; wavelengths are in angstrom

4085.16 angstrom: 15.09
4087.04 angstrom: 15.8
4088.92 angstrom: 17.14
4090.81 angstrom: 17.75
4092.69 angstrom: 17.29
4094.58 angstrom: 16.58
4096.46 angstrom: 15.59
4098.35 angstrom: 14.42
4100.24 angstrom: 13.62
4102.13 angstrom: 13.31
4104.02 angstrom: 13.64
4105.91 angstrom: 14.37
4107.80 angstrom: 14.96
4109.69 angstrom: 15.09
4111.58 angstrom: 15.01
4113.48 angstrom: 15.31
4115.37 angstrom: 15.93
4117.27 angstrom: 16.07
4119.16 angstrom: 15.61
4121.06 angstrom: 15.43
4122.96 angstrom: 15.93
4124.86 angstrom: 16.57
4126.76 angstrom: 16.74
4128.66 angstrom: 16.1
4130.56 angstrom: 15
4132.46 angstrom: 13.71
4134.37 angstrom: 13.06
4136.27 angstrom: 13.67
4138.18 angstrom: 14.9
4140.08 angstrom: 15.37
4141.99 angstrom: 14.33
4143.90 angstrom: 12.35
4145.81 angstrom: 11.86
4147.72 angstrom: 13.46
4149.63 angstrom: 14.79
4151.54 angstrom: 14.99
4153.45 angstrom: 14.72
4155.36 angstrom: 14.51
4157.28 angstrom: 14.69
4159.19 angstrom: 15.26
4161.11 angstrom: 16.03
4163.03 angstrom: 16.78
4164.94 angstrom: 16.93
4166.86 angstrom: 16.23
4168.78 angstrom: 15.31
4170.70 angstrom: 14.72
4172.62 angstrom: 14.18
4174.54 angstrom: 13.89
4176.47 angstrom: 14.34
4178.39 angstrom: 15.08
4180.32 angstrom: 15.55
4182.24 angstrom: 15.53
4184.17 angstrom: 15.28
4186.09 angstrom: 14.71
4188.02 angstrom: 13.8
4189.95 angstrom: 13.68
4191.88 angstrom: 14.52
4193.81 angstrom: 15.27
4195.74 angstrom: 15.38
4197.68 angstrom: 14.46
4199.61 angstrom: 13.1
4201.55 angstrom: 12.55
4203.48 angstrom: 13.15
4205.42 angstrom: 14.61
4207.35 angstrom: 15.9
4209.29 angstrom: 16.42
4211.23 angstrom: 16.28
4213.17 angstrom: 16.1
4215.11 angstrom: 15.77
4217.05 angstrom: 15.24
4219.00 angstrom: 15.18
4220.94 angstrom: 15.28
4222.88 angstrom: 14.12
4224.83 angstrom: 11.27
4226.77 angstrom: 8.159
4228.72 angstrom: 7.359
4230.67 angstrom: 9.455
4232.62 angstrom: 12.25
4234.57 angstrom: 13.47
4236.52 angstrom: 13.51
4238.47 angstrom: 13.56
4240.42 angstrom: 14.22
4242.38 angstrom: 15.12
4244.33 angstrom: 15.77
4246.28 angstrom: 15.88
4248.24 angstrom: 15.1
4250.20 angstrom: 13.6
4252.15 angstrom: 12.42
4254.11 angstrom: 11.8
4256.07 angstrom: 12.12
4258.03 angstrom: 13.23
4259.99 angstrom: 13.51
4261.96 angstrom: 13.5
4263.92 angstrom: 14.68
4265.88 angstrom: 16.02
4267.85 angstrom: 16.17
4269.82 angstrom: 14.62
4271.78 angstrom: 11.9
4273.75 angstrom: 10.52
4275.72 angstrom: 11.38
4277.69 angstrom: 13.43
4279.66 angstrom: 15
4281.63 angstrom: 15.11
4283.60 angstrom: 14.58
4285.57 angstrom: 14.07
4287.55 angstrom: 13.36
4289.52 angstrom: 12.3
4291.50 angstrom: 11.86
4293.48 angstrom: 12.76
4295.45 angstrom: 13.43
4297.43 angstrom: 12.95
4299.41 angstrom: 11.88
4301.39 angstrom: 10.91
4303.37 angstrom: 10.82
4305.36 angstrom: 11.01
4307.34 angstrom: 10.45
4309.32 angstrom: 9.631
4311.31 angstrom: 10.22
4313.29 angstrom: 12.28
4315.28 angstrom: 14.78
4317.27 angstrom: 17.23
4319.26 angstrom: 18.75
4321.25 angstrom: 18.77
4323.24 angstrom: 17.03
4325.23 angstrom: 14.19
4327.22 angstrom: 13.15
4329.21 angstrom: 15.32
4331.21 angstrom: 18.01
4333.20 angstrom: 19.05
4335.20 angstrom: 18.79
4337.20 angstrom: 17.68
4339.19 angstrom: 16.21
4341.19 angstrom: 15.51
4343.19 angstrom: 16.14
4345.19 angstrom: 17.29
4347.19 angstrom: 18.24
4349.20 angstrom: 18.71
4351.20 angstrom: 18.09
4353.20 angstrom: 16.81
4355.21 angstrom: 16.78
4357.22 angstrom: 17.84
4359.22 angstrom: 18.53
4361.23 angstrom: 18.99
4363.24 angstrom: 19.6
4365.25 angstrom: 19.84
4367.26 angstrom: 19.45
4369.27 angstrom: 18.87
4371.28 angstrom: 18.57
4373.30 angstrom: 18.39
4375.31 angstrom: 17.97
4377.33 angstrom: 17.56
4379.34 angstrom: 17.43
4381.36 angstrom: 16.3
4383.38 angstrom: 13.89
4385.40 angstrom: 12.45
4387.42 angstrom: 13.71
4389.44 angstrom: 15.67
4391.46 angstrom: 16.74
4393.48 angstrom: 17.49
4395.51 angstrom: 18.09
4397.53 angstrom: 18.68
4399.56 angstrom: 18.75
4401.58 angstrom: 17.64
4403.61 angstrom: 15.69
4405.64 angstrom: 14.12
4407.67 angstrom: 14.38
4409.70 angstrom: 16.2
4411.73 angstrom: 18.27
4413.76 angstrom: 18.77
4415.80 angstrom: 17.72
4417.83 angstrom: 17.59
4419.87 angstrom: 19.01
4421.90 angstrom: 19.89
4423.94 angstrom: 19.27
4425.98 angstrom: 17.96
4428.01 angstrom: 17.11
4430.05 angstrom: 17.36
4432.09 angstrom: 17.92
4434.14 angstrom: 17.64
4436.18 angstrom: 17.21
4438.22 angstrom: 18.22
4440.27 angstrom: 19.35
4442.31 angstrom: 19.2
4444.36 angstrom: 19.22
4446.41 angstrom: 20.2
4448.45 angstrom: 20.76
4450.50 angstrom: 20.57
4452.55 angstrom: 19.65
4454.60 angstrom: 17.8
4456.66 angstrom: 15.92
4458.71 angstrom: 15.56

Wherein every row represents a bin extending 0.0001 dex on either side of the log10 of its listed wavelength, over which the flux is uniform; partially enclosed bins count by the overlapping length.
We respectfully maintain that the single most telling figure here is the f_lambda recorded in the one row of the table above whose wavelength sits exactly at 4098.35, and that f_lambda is 14.42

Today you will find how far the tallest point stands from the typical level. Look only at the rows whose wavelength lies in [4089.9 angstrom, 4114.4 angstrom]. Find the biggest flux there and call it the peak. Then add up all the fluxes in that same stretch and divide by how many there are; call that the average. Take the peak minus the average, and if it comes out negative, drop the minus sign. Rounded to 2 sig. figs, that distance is 2.6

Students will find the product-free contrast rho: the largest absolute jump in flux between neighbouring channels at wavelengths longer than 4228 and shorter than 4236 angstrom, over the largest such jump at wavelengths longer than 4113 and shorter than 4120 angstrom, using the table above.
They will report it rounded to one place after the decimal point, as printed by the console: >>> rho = 4.5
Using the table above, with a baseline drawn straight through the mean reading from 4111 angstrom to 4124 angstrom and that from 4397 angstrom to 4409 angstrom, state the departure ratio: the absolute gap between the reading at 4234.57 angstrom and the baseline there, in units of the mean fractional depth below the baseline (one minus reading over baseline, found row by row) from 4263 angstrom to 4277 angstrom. 16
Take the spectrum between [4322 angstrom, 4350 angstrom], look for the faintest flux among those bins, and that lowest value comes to 13.15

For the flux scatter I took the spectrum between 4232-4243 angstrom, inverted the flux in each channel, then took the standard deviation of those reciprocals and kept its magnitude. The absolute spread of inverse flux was 0.005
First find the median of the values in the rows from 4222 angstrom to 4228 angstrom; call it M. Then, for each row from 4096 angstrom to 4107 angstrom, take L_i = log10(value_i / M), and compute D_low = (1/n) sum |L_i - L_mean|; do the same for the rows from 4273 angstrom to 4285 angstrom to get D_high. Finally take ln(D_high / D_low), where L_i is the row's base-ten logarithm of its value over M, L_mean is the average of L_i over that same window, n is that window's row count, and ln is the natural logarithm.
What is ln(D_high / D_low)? 1.04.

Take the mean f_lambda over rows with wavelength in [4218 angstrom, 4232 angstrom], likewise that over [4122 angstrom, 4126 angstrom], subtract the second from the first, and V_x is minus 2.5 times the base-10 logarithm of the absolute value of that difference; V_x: -1.7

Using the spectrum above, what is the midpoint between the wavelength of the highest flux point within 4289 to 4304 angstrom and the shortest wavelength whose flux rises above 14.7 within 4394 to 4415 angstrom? 4345.5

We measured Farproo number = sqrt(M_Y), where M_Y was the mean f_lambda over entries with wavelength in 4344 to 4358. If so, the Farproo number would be 4.20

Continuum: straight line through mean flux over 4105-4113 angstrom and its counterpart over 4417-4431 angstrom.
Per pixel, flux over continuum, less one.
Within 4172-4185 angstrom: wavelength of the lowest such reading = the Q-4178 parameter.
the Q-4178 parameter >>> 4174.54 angstrom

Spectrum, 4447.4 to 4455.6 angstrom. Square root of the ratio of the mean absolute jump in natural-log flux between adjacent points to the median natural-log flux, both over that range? 0.13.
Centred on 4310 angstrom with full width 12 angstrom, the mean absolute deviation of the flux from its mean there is 1.42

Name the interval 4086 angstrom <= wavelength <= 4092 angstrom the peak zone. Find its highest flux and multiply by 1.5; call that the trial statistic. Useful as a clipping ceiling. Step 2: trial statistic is 26.6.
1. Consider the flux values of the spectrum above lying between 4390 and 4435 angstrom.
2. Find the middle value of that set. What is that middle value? 17.7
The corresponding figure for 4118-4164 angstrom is 14.9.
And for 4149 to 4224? 15.1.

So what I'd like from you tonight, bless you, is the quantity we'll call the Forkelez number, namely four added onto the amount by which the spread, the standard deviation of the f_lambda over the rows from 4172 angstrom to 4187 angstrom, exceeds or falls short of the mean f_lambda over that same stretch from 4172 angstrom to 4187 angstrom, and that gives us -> -10.2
